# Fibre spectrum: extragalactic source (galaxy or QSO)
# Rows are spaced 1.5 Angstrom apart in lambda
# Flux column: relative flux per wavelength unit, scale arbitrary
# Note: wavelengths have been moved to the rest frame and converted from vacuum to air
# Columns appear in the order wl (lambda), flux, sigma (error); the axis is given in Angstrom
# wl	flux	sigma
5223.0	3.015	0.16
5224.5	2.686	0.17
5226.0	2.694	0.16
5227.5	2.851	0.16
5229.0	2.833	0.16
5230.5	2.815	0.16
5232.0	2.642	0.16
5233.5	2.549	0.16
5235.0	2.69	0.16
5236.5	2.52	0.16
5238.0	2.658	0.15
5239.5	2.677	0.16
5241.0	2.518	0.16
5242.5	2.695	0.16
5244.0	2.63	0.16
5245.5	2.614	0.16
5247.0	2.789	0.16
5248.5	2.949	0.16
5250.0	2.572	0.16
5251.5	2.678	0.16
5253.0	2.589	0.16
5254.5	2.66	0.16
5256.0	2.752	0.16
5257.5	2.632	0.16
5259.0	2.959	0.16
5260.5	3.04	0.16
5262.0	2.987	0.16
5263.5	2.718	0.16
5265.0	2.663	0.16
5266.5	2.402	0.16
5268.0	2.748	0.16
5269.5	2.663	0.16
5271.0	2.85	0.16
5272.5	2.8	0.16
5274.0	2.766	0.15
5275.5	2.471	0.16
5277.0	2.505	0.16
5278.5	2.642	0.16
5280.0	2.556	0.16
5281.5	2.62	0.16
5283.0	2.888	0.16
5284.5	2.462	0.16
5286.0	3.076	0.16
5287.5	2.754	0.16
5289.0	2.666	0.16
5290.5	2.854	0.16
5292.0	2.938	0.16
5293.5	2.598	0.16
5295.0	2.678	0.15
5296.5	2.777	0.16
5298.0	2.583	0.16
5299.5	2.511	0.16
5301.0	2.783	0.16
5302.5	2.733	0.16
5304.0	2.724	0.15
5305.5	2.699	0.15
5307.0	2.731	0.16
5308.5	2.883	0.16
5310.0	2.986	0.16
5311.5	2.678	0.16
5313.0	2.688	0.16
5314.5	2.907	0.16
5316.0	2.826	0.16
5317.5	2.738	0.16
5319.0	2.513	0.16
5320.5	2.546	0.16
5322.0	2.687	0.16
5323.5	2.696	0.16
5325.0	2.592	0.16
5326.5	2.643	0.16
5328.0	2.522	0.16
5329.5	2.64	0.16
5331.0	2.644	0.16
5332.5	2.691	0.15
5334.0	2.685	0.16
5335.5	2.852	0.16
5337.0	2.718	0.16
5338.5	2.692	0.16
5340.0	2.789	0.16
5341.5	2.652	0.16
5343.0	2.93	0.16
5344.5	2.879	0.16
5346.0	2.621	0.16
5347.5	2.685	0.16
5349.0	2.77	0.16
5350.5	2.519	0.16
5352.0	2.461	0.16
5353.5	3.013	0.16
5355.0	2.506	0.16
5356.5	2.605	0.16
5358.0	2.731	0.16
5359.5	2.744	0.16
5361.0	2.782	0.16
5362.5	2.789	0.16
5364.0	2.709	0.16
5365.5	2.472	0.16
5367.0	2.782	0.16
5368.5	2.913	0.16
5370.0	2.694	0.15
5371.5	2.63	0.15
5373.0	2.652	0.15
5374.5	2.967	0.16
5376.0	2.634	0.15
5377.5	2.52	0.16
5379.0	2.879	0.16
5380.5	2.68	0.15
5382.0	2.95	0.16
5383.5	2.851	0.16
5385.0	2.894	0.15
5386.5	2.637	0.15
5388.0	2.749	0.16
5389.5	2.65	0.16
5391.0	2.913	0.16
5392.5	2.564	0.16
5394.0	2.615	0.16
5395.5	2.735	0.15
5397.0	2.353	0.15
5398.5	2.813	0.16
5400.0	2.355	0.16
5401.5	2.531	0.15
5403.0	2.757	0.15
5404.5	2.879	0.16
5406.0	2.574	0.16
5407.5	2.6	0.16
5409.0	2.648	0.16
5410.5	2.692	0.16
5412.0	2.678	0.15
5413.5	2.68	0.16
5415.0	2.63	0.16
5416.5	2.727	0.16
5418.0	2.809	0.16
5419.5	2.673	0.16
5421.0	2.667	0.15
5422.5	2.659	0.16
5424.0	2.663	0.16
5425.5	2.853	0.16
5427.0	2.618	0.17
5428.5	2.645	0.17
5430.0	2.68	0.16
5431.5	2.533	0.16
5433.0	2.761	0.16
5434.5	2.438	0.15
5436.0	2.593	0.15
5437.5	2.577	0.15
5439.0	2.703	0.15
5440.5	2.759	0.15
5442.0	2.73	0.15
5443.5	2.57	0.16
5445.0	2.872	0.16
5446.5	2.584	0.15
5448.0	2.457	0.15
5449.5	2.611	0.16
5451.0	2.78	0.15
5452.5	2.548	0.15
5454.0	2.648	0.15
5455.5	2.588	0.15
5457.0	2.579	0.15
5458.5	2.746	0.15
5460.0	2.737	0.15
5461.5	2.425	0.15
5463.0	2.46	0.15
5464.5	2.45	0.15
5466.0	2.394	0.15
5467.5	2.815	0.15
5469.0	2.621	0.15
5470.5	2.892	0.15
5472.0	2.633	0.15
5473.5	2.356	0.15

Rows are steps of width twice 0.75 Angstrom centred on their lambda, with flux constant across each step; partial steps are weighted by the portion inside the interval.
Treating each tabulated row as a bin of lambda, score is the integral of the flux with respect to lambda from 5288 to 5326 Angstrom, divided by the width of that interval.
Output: 2.72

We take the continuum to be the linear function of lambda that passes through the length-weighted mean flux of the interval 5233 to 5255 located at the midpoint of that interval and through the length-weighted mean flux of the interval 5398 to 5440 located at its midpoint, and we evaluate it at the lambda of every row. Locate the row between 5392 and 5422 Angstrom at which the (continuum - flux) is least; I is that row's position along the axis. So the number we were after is 5404.5 Angstrom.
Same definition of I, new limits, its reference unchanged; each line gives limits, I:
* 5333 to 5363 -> 5353.5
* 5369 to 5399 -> 5374.5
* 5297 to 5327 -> 5310.0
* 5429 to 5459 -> 5445.0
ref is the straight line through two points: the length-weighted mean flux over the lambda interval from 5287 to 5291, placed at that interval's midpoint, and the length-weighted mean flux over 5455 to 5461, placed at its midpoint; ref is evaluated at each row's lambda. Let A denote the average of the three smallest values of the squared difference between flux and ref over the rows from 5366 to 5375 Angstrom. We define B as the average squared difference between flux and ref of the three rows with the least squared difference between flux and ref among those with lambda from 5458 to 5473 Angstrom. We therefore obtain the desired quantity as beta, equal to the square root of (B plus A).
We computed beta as 0.074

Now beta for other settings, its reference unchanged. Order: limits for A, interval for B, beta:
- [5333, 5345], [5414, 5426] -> 0.032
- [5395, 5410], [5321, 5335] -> 0.064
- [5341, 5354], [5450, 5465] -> 0.081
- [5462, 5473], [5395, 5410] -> 0.110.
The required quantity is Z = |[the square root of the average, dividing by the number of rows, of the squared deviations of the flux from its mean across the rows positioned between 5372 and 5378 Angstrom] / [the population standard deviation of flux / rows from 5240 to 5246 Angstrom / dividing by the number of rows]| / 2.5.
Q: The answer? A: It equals 1.05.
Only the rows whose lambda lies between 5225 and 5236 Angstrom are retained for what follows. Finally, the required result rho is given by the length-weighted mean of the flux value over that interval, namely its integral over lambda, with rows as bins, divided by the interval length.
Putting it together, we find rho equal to 2.72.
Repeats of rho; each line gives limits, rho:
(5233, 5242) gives 2.61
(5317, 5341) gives 2.66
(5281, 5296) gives 2.76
